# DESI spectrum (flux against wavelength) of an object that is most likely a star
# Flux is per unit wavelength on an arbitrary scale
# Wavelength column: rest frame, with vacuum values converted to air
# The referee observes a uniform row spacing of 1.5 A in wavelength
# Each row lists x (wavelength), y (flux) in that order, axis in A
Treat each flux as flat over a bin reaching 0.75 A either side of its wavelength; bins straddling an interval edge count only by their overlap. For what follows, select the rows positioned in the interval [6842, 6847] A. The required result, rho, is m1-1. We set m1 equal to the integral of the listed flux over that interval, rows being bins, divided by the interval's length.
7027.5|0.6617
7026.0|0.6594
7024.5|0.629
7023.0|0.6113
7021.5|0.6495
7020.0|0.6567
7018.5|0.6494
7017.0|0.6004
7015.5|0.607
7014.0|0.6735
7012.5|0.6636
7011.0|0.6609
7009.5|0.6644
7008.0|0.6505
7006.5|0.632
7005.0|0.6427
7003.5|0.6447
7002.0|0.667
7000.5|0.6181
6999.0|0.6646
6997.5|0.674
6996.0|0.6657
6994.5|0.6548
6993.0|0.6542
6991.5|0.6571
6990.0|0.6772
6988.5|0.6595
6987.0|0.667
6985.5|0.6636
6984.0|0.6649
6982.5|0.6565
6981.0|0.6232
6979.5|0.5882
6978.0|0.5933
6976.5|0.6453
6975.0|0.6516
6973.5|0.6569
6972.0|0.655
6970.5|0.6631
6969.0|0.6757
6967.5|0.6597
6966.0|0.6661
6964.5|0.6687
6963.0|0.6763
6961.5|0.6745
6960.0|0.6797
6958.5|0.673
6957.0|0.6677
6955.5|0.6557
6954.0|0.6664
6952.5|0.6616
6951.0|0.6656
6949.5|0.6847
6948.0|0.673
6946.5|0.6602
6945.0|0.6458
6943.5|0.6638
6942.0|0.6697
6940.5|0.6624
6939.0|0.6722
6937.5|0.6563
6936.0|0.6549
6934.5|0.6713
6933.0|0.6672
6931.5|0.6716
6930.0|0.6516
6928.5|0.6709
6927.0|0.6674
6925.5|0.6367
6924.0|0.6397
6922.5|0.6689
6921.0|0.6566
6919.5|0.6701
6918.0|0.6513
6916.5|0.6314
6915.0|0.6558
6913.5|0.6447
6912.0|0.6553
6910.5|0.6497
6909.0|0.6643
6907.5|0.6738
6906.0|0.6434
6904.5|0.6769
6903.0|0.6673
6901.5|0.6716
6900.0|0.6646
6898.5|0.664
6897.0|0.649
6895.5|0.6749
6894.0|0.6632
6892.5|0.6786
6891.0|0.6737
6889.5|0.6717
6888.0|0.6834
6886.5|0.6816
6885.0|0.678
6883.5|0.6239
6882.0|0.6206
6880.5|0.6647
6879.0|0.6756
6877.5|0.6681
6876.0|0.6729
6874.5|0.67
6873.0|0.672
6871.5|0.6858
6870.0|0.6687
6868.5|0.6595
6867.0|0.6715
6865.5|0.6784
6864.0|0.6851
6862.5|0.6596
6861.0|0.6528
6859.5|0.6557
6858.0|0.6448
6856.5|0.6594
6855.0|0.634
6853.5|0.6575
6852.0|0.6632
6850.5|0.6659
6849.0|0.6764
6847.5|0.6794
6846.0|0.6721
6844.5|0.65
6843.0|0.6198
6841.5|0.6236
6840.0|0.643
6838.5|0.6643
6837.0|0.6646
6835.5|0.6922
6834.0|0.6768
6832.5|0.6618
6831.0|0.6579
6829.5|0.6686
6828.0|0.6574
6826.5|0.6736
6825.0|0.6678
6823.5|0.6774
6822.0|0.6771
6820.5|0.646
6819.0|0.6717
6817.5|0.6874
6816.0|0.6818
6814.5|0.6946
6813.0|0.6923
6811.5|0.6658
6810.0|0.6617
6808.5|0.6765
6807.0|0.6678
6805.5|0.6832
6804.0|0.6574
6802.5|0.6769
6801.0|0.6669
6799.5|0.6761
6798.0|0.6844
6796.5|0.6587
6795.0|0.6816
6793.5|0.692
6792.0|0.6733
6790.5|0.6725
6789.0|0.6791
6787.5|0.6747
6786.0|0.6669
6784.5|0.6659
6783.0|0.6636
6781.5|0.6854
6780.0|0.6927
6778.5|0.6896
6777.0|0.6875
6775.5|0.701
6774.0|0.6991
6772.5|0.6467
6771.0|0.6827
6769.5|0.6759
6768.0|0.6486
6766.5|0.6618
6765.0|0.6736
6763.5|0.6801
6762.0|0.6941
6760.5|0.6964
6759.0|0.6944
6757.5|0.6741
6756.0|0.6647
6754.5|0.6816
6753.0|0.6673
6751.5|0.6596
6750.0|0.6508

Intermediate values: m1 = 0.648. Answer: -0.352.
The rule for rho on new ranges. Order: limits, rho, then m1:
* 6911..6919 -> -0.352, 0.648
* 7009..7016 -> -0.345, 0.655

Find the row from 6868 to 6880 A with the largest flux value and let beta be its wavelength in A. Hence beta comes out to 6871.5 A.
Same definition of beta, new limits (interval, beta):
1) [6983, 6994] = 6990.0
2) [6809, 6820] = 6814.5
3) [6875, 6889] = 6888.0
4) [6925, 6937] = 6931.5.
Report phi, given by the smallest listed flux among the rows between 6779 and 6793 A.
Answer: 0.6636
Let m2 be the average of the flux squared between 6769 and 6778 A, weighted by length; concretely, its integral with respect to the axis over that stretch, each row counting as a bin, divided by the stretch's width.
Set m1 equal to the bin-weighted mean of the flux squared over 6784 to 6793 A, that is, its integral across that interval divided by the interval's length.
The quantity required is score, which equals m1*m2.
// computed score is 0.211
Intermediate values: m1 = 0.453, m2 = 0.466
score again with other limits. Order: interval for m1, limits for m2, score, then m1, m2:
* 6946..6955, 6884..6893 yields 0.204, 0.447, 0.457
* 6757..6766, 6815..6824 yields 0.213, 0.469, 0.455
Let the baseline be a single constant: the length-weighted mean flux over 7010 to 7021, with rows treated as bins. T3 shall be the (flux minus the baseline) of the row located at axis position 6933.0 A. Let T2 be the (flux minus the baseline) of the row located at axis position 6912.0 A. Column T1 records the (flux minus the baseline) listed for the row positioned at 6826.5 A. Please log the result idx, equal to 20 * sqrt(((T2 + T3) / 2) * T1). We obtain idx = 0.430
